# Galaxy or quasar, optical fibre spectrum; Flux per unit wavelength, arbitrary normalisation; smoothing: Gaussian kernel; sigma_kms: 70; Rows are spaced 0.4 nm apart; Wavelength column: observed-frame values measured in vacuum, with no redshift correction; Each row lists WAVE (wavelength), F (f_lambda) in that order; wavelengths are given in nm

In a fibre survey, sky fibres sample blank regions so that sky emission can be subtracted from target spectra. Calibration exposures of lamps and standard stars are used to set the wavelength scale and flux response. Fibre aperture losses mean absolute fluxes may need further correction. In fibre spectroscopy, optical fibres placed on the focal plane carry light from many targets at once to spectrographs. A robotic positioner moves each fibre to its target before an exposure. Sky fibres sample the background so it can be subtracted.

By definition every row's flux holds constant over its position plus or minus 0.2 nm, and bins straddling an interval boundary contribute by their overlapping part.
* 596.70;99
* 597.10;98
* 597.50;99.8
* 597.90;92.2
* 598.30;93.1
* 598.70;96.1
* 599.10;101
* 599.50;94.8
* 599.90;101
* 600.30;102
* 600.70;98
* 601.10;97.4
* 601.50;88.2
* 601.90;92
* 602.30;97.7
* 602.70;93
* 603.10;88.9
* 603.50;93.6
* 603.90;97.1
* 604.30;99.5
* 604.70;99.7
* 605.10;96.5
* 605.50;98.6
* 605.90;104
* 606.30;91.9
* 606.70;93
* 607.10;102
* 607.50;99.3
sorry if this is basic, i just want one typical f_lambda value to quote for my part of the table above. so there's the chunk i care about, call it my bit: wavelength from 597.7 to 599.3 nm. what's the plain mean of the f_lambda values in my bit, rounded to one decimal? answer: 95.6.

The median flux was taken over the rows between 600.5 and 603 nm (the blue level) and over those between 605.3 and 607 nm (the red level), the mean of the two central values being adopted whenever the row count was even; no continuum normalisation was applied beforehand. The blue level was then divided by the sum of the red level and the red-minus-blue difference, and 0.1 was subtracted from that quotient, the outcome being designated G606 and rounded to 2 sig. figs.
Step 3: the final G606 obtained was 0.89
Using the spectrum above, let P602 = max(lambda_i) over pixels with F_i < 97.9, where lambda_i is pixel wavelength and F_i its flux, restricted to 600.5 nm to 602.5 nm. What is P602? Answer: 602.30 nm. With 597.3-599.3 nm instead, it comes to 598.70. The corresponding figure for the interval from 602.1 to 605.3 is 605.10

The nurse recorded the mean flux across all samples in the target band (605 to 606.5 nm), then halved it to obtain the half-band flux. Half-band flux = 48.9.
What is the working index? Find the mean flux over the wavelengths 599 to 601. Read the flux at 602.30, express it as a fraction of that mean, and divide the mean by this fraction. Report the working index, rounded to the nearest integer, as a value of 101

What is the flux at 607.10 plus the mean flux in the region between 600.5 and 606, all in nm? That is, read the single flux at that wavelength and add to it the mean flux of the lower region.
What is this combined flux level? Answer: 198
